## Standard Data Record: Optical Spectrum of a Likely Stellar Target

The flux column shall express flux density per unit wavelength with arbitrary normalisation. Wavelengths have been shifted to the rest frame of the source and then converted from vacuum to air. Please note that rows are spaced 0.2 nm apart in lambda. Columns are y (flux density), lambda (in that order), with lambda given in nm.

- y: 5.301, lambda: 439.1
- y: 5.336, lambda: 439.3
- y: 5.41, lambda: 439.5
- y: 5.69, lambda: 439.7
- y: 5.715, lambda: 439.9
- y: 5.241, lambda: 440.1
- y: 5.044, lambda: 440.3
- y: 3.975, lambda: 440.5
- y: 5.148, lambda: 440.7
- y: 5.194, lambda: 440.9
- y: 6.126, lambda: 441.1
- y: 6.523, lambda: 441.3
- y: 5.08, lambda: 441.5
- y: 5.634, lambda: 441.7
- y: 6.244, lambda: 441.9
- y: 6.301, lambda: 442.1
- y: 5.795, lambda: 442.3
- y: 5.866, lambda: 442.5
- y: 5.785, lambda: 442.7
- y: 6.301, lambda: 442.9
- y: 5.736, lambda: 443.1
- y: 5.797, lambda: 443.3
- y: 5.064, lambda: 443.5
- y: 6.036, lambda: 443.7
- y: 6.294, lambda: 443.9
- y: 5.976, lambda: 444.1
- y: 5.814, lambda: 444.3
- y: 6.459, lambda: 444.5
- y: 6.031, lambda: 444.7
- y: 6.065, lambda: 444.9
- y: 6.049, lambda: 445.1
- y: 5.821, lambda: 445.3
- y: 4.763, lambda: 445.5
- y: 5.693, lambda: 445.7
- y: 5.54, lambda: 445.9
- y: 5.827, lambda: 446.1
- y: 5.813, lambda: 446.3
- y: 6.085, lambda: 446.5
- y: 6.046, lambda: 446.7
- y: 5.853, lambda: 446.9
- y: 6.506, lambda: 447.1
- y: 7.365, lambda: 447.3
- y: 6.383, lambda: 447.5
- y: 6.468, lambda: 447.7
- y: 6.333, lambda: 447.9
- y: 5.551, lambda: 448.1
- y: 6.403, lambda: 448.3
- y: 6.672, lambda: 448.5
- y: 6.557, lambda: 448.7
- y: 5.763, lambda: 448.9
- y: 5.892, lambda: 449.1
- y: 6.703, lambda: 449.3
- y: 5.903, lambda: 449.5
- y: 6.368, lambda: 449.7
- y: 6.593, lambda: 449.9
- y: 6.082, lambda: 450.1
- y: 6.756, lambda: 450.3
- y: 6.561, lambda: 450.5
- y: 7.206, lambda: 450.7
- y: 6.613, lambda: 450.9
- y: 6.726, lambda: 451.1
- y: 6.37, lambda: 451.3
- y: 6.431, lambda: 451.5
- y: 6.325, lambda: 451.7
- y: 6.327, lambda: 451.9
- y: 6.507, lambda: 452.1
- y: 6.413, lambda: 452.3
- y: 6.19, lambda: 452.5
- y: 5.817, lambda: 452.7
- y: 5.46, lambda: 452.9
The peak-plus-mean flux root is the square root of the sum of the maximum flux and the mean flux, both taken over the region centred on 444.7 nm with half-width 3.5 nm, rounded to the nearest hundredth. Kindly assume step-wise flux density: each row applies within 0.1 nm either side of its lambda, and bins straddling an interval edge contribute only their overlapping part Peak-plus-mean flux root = 3.65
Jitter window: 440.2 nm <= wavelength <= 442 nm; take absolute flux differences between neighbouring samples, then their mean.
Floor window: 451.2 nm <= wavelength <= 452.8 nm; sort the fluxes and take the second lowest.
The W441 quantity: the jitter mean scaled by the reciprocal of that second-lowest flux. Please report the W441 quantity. 0.13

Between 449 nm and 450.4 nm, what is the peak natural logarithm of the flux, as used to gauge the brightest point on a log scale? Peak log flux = 1.91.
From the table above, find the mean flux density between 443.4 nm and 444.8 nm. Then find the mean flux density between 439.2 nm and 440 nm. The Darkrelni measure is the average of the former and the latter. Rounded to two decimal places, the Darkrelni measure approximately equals 5.75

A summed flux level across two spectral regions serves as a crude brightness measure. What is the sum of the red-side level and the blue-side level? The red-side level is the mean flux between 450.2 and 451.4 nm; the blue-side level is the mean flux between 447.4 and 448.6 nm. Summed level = 13.0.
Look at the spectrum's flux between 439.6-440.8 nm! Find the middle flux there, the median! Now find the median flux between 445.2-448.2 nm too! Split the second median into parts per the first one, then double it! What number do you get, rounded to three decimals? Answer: 2.254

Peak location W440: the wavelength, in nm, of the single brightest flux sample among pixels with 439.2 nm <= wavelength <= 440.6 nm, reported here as 439.9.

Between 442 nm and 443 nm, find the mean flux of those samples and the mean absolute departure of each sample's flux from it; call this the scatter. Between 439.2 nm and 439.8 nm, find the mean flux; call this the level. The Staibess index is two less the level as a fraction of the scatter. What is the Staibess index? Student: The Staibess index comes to -22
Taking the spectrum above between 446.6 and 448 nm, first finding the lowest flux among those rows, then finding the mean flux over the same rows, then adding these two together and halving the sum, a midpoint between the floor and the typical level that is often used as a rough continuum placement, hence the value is 6.14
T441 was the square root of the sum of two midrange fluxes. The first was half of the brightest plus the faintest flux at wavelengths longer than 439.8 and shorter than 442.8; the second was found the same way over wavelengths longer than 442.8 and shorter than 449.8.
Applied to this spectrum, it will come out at 3.36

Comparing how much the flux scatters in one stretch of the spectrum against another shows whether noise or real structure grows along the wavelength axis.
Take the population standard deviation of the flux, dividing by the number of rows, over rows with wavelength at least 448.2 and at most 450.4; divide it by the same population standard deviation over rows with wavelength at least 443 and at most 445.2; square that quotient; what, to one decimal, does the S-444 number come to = 1.0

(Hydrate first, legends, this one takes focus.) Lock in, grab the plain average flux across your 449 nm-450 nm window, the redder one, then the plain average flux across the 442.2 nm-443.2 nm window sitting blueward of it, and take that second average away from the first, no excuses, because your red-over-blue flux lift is 0.40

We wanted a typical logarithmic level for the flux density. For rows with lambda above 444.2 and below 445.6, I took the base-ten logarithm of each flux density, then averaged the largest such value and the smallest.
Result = 0.74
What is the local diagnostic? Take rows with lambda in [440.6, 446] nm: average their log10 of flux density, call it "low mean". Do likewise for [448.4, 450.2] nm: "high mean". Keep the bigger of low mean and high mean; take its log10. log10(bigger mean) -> -0.098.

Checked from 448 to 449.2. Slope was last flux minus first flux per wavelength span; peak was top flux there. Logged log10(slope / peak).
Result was -1.3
